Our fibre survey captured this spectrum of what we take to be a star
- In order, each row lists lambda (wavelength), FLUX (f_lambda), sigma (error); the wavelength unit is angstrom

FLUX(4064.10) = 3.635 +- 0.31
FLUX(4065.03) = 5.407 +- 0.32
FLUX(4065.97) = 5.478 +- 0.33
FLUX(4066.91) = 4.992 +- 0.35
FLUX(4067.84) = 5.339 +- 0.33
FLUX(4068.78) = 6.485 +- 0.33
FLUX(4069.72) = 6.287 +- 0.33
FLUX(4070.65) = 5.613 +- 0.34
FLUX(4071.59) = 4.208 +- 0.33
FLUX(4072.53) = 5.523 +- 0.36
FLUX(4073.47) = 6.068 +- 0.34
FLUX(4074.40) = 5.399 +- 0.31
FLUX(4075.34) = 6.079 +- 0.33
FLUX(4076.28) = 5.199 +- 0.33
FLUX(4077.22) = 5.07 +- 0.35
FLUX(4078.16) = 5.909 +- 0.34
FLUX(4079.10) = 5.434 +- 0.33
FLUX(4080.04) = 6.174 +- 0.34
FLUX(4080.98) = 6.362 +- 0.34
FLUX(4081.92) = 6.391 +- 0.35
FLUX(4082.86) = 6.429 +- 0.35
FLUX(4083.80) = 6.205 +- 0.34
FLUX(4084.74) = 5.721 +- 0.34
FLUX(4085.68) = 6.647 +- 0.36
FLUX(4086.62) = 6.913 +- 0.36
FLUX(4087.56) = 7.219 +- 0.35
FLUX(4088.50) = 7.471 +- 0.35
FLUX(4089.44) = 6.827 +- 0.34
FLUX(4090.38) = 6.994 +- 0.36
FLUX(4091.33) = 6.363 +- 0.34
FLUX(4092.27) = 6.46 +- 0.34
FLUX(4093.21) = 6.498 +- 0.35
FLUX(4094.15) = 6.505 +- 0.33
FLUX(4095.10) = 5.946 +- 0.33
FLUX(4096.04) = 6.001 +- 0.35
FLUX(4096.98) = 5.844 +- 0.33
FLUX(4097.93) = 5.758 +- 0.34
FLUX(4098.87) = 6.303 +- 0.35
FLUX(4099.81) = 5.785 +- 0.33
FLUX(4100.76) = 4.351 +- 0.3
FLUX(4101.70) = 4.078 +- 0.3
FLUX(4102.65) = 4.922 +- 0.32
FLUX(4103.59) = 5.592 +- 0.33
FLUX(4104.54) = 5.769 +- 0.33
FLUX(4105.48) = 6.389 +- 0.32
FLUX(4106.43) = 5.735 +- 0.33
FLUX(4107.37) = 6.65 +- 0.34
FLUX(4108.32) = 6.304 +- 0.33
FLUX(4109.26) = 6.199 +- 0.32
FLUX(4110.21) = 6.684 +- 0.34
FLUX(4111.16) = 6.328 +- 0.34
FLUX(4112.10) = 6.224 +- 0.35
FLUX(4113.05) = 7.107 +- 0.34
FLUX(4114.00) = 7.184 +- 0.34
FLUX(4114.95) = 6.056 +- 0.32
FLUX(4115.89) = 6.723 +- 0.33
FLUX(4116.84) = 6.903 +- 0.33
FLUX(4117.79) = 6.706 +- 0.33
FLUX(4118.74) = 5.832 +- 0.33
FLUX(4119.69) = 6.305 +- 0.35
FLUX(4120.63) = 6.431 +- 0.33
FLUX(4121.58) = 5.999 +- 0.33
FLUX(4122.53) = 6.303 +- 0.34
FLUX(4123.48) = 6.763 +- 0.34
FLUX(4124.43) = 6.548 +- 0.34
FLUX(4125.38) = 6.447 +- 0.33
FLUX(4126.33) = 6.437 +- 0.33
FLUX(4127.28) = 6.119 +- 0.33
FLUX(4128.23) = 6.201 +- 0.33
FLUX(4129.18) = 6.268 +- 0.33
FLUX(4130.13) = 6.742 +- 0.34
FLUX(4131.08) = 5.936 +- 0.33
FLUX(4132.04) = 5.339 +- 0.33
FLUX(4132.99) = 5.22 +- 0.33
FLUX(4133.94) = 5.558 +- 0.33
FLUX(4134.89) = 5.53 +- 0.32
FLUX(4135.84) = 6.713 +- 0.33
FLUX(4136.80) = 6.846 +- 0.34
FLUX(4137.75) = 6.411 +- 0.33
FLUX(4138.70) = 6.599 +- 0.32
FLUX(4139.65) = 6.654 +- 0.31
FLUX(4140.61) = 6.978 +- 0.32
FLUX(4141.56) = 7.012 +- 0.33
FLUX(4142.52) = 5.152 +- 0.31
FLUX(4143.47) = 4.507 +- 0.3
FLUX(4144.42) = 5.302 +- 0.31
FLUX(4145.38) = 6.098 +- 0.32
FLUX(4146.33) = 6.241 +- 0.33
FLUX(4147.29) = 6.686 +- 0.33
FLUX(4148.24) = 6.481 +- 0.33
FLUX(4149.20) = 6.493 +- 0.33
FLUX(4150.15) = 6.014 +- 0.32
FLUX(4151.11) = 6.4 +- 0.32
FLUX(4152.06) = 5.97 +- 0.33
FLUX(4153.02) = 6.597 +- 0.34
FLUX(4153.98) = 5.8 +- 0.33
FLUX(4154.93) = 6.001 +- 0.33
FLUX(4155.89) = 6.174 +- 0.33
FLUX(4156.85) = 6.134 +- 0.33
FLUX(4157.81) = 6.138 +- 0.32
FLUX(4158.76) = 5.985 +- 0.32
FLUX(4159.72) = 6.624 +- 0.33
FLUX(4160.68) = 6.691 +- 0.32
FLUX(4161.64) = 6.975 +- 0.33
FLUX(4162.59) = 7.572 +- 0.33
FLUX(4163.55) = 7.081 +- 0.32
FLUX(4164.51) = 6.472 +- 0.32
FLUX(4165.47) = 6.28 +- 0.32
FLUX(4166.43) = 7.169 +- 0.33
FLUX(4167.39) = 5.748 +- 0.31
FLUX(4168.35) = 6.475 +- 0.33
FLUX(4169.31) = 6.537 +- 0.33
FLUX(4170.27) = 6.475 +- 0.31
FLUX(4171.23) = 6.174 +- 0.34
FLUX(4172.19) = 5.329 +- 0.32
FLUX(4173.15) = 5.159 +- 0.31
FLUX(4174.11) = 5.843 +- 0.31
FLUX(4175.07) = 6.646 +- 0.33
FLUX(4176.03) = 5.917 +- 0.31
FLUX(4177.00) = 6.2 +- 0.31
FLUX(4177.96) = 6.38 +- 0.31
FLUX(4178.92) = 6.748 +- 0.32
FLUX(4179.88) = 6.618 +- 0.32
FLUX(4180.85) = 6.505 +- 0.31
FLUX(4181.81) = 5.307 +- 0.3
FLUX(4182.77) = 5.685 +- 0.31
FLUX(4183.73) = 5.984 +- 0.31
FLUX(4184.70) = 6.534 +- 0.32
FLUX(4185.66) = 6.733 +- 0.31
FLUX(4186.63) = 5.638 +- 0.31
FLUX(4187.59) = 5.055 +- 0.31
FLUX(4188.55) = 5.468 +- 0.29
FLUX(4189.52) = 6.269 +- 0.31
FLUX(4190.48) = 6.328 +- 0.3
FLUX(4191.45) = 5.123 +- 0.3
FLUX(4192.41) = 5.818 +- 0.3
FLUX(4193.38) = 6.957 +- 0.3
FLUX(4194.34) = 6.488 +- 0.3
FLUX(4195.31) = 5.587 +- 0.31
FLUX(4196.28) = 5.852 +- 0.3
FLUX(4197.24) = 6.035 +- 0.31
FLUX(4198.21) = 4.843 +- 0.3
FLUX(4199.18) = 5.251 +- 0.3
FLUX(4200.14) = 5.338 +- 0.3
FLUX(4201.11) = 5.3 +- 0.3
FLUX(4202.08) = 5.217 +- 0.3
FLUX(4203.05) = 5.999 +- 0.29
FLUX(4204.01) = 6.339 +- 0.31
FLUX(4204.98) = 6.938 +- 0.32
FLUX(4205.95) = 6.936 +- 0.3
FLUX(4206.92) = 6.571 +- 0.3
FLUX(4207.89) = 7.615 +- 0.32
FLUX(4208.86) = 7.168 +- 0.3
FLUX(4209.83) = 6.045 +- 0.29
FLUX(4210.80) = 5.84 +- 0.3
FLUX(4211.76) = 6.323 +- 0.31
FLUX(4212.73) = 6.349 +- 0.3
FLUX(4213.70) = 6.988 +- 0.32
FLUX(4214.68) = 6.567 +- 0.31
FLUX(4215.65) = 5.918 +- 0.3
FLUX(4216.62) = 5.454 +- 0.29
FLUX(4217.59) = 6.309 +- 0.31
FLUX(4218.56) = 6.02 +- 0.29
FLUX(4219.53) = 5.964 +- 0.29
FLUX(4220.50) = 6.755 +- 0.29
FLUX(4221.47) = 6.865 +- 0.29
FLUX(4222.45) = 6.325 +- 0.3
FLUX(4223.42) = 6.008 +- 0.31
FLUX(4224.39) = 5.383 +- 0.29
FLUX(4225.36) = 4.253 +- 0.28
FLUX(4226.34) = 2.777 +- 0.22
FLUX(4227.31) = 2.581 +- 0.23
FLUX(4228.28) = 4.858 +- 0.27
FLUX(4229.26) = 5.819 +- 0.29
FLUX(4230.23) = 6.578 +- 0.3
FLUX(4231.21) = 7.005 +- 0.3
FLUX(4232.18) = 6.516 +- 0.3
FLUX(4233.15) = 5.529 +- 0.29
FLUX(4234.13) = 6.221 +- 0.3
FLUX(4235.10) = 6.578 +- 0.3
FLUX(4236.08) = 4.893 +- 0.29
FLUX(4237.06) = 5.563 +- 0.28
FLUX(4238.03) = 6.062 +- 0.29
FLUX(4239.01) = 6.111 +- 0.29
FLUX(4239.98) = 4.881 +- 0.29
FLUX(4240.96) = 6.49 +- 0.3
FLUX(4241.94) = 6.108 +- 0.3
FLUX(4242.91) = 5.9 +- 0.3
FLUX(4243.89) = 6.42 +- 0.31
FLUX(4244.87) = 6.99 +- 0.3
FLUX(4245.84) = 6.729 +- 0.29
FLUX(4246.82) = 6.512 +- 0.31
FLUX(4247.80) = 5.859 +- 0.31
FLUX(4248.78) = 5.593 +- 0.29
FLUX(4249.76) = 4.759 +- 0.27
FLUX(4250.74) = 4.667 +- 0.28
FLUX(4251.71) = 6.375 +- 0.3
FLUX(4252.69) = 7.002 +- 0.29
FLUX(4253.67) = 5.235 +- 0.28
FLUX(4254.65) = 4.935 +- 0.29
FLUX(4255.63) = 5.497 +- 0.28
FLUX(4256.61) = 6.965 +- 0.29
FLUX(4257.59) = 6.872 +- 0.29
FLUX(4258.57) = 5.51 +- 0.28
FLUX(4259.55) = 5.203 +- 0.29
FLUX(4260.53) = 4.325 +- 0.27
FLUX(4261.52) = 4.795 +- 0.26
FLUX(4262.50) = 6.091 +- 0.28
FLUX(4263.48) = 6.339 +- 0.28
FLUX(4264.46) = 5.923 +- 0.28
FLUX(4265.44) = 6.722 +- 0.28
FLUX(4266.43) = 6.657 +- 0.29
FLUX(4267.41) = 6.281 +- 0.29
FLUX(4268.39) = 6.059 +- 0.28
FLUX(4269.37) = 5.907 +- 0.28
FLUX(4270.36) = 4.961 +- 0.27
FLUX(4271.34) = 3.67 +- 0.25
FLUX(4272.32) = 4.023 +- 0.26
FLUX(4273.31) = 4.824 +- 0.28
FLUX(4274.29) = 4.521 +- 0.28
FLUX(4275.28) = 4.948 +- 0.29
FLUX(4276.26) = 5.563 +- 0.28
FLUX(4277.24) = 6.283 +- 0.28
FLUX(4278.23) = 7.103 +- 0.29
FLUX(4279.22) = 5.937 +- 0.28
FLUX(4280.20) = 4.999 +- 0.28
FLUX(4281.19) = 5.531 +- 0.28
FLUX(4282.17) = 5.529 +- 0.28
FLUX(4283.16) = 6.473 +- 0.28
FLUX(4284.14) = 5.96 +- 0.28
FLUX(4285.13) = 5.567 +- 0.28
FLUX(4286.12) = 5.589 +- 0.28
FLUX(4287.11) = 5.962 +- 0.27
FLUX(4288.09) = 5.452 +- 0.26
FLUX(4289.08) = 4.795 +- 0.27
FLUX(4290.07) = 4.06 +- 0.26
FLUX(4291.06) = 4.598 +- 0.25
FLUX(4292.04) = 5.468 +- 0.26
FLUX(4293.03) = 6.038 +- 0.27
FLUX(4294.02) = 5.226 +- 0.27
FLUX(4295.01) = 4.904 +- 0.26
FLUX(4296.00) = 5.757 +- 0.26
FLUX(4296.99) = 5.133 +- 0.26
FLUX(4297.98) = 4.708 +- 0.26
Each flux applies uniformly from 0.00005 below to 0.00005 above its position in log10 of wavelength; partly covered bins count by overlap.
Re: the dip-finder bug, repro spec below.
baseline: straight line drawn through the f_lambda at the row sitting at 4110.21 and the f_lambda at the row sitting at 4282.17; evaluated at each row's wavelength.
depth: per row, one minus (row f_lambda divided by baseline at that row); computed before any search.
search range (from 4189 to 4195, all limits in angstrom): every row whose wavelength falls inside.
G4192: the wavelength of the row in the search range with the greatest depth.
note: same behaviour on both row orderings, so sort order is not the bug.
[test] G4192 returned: 4191.45 angstrom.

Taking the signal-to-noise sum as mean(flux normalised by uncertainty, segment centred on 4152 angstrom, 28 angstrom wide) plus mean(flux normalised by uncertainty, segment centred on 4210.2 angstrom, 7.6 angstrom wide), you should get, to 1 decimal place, 41.2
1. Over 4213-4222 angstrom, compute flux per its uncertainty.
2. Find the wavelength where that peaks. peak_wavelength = 4221.47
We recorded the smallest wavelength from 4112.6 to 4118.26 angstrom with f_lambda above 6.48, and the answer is 4113.05 angstrom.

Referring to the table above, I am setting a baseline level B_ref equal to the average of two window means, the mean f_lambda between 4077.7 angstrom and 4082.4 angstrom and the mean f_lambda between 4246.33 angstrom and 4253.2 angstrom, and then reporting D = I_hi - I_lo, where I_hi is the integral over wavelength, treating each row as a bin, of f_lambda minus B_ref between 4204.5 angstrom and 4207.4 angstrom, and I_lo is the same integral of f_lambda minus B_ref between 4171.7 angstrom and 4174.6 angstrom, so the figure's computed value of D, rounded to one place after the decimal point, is 4.0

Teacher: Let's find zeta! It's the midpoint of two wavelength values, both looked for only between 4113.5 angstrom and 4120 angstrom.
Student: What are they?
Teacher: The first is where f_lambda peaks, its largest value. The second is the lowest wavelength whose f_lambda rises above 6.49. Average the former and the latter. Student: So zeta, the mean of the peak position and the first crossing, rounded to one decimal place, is 4114.0 angstrom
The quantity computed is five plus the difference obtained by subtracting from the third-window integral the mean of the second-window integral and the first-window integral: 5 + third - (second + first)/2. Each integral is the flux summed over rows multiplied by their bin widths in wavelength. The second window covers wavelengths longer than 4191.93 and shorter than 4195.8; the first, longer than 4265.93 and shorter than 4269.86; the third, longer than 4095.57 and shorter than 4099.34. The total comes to 3.3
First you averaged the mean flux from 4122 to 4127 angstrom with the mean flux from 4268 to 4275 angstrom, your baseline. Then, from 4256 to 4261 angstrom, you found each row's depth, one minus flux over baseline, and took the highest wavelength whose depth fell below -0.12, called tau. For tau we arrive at 4257.59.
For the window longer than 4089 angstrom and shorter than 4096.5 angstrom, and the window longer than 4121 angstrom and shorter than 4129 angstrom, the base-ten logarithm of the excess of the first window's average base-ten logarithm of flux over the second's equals -2.2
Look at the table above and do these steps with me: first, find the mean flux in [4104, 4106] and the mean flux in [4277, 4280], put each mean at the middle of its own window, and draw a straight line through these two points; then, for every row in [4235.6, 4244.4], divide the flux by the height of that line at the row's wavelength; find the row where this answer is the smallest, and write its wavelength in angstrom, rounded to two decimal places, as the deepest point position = 4239.98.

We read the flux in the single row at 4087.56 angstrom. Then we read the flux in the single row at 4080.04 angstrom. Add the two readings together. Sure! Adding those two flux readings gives 13.4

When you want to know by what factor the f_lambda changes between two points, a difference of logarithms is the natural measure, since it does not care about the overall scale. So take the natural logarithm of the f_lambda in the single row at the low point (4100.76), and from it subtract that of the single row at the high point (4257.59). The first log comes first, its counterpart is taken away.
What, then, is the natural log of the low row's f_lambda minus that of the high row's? -0.46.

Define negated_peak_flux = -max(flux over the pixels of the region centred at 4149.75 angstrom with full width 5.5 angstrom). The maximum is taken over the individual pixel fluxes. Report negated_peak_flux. -6.69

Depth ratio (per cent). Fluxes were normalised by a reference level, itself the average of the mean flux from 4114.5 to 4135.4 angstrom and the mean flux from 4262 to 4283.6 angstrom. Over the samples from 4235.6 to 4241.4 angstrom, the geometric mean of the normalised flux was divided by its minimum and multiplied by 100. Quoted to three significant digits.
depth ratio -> 115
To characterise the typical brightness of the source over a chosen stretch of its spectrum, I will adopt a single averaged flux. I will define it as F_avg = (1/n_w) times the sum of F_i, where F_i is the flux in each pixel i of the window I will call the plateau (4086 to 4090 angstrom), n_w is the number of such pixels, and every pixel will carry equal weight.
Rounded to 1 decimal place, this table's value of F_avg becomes 7.1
